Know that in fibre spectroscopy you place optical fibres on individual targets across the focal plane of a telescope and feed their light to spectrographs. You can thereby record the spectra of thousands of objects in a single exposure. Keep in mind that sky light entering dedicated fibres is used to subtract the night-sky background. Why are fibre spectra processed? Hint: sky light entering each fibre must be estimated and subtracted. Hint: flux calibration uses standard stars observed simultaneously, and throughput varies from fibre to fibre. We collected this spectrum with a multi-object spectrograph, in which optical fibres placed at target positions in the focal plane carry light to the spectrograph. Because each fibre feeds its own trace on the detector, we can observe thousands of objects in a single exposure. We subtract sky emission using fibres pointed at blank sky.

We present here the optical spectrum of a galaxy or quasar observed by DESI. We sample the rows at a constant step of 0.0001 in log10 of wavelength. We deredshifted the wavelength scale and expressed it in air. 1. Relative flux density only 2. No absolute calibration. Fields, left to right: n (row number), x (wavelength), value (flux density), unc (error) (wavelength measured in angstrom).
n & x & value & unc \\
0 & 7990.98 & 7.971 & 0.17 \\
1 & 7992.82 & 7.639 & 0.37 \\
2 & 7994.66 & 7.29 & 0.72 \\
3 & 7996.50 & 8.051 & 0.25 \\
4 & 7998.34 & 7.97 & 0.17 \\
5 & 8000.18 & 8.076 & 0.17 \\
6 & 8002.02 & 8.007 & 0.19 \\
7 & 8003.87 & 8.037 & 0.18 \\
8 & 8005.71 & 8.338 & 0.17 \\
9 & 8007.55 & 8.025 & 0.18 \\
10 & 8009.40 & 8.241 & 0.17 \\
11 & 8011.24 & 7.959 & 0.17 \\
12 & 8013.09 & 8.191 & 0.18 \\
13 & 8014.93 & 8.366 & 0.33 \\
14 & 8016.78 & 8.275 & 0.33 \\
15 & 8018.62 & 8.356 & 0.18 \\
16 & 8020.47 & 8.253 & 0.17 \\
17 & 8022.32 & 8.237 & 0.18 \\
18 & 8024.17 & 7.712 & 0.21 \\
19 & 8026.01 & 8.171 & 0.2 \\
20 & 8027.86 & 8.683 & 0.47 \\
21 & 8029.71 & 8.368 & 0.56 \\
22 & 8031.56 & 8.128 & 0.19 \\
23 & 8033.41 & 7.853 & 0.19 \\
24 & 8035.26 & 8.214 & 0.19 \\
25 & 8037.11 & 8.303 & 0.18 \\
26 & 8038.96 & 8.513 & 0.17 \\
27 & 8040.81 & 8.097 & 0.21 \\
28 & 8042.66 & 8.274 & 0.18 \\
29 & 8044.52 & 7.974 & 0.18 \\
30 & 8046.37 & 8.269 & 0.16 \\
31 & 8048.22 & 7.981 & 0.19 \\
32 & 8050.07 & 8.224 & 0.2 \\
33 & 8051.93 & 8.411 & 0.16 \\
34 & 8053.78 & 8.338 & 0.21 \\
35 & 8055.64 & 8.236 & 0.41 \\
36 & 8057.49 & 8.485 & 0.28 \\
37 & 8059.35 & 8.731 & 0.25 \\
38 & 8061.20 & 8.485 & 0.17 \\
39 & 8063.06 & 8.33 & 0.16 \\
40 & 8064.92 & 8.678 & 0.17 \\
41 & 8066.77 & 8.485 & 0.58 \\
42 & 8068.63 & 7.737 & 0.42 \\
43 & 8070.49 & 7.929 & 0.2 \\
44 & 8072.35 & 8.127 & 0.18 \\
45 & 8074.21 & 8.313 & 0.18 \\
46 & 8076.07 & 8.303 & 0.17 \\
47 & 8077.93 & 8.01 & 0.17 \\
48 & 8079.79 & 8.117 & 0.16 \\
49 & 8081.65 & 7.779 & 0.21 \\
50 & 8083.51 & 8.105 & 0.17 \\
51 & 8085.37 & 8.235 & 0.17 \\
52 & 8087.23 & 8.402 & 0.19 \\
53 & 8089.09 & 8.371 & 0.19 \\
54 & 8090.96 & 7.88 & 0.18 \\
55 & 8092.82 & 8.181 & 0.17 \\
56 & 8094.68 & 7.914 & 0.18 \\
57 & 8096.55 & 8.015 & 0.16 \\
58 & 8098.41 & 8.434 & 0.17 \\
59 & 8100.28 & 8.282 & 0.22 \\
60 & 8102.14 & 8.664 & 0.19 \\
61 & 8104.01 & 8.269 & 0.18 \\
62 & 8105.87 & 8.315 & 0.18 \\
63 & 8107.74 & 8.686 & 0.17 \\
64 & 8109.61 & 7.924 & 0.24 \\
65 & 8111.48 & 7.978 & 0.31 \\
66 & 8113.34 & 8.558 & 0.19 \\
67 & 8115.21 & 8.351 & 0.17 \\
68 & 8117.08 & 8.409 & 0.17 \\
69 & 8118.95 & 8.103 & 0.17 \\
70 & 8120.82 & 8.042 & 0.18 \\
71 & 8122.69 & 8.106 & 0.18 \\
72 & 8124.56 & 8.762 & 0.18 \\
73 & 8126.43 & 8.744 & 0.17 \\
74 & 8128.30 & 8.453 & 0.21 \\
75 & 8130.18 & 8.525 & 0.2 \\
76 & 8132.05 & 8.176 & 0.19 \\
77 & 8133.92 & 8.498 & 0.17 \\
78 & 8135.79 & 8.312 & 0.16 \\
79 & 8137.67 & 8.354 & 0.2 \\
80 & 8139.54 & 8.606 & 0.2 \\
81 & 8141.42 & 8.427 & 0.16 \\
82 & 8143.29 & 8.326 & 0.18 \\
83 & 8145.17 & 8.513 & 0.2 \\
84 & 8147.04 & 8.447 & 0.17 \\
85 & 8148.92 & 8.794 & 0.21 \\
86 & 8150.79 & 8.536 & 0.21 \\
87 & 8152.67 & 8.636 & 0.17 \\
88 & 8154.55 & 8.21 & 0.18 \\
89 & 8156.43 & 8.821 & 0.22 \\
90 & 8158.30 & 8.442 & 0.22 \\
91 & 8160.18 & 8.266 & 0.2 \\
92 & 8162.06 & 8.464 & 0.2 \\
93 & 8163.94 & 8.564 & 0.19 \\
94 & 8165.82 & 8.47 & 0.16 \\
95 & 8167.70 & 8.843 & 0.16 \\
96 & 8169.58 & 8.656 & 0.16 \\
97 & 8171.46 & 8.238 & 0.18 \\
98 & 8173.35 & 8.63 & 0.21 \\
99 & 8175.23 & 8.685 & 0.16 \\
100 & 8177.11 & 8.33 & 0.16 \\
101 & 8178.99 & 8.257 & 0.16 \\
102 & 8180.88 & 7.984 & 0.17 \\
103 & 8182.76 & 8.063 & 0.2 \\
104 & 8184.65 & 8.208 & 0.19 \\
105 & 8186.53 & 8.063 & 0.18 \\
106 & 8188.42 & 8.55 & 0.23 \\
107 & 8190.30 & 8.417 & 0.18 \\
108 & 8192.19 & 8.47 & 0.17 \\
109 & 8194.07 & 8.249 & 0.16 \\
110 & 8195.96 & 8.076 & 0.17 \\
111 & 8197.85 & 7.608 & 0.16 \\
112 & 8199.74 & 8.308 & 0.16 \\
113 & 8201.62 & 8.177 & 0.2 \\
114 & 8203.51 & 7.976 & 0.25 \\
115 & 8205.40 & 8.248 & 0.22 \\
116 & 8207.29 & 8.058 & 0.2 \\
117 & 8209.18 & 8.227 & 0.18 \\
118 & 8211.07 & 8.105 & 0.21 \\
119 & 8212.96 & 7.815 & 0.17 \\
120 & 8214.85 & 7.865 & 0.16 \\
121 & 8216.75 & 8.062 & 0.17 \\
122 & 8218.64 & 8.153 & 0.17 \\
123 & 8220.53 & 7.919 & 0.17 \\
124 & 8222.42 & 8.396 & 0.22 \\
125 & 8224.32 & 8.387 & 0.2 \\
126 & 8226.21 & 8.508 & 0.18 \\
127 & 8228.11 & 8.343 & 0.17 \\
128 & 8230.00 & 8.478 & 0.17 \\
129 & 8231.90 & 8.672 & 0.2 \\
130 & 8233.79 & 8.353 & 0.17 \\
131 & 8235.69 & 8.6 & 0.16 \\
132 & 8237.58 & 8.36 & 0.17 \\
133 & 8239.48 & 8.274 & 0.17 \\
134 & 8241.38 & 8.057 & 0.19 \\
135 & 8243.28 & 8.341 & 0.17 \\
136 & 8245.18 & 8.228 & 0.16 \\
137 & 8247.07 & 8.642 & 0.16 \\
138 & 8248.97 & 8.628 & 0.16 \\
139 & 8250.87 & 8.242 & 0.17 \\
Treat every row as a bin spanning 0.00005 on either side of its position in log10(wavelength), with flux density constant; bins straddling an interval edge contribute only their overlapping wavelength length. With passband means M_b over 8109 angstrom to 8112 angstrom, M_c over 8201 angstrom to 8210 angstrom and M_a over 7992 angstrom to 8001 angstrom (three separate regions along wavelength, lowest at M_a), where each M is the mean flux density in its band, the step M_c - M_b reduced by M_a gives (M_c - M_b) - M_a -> -7.6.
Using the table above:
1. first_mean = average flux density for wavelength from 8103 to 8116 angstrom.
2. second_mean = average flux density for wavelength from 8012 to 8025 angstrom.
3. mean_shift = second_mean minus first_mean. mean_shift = -0.10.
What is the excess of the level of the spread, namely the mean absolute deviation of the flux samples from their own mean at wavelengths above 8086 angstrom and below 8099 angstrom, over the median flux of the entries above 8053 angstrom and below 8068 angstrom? -8.28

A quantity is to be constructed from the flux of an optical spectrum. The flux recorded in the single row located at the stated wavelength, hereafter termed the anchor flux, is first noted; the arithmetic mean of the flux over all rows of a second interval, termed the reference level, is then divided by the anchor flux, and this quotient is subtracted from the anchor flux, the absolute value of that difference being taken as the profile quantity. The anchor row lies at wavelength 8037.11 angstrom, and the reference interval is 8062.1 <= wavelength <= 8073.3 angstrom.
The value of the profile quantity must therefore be 7.31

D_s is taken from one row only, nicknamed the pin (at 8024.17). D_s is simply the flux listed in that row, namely 7.712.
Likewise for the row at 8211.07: 8.105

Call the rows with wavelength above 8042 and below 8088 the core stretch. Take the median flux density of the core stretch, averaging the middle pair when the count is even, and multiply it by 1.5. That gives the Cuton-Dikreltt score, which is 12.4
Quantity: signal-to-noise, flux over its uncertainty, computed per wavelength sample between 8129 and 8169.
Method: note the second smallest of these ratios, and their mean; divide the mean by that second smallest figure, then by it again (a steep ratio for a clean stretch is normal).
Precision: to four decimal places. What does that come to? 0.0284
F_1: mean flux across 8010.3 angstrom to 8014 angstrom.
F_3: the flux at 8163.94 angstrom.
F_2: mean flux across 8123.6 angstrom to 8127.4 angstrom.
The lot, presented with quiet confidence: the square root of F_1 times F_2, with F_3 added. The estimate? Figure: 17.0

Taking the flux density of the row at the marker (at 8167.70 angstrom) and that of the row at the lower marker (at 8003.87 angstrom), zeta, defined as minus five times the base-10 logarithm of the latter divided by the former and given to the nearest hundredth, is 0.21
